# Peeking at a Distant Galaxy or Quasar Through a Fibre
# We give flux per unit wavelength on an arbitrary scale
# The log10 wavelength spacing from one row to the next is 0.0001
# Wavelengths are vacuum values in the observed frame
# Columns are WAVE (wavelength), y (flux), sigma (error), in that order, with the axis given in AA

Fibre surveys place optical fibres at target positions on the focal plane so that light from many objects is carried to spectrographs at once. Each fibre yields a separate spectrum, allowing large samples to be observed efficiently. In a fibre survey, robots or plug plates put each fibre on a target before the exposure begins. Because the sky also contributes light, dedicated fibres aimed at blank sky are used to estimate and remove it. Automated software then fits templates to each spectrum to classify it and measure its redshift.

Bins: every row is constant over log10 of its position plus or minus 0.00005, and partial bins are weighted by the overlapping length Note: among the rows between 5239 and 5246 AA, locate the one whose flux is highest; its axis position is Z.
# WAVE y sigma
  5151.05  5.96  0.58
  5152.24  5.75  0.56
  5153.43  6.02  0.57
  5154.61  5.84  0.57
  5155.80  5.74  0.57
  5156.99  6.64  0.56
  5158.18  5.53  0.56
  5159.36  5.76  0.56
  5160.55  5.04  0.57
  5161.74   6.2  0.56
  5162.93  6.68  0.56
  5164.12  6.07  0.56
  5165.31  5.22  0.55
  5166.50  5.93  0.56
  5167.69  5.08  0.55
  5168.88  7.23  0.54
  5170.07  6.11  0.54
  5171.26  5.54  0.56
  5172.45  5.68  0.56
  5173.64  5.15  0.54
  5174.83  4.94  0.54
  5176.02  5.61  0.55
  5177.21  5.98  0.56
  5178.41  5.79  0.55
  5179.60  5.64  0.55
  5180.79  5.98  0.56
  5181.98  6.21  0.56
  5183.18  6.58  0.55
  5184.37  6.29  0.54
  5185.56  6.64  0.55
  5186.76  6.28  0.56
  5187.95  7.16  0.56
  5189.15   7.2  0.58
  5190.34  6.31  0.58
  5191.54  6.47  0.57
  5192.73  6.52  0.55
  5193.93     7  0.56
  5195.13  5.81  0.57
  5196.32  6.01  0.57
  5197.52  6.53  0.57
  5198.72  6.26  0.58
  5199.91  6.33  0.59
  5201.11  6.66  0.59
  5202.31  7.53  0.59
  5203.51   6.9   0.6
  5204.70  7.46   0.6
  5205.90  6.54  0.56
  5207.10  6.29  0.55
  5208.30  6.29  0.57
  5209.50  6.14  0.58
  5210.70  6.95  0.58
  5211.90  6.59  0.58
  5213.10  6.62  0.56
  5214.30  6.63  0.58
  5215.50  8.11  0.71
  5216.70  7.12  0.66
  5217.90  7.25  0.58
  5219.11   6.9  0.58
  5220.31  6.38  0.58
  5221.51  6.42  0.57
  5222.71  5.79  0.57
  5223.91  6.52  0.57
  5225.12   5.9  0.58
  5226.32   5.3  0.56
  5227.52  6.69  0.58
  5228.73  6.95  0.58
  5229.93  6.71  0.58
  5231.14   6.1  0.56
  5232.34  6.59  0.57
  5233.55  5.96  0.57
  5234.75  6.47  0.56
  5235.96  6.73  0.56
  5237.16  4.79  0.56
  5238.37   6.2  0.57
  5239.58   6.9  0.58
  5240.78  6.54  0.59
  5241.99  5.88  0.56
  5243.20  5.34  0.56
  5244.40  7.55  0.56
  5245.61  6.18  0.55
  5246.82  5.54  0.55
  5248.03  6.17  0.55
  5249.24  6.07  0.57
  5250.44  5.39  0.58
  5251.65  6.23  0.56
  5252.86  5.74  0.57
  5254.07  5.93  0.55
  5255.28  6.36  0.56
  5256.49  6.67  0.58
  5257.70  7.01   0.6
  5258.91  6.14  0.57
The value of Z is 5244.40 AA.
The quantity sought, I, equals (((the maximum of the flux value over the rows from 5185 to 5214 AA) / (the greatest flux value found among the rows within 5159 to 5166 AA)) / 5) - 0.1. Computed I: 0.125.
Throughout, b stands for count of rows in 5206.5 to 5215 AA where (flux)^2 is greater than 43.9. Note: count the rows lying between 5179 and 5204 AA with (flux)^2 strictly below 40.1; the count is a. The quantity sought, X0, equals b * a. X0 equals 20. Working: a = 10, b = 2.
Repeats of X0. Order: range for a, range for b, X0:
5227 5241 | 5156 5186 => 16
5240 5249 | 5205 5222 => 30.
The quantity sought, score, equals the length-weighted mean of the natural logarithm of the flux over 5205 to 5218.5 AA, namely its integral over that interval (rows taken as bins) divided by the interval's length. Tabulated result 1.91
